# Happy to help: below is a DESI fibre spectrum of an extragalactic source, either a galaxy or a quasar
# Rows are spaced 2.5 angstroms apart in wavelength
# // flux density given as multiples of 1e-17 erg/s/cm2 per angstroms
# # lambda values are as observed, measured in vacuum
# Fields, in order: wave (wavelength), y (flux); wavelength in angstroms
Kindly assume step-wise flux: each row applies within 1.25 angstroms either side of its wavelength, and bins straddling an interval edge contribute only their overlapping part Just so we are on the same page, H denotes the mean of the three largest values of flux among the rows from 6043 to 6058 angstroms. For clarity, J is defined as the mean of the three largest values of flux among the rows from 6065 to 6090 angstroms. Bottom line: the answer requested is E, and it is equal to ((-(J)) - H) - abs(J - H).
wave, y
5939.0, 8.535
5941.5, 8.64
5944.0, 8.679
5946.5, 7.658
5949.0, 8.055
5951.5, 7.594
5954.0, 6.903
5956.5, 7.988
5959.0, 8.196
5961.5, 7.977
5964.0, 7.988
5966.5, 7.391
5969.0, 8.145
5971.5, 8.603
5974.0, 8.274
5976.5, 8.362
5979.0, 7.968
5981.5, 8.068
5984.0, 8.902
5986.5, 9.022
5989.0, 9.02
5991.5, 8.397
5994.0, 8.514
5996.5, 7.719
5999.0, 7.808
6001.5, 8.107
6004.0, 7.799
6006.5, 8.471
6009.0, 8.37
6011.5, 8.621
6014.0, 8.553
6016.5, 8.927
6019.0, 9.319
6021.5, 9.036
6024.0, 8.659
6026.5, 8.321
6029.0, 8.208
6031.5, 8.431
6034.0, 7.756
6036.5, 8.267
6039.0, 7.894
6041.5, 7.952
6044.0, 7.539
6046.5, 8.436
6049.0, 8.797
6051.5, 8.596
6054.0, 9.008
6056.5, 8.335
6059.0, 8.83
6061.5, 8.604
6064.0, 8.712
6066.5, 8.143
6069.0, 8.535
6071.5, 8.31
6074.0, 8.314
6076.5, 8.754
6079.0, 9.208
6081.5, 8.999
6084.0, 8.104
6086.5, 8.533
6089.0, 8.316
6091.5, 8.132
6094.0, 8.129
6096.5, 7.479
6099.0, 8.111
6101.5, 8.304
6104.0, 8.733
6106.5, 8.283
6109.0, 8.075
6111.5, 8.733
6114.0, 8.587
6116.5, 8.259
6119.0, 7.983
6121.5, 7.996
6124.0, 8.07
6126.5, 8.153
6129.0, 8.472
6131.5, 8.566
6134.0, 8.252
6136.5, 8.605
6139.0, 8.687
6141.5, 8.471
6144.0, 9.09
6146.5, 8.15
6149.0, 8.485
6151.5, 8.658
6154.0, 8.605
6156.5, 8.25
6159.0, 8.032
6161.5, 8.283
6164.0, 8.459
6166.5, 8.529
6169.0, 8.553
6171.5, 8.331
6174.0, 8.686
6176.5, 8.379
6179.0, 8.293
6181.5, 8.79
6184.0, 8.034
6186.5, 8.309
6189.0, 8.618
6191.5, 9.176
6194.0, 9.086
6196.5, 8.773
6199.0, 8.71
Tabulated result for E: -18.0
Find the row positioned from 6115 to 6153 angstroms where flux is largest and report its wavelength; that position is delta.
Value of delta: 6144.0 angstroms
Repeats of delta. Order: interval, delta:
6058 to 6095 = 6079.0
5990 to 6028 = 6019.0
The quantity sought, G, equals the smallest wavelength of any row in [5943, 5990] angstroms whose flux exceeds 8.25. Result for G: 5944.0 angstroms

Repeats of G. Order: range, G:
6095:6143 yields 6101.5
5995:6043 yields 6006.5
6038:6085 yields 6046.5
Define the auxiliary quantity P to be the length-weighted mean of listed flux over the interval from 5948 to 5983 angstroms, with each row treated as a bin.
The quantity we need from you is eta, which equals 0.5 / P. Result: 0.0627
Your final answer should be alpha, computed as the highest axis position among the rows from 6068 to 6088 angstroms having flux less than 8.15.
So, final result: 6084.0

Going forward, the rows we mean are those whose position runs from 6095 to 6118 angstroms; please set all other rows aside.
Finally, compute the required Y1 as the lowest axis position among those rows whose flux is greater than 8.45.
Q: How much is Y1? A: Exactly 6104.0 angstroms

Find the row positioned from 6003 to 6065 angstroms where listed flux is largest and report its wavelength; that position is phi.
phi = 6019.0 angstroms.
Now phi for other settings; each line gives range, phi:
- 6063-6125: 6079.0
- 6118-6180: 6144.0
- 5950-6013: 5986.5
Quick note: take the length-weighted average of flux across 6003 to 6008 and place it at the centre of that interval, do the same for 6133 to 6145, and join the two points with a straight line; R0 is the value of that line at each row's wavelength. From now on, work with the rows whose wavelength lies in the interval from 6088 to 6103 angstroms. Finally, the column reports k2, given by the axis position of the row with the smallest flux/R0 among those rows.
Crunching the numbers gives 6096.5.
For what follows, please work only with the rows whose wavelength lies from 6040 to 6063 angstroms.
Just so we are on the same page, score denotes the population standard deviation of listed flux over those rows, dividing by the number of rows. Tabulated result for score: 0.436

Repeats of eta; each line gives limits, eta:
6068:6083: 0.0576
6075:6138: 0.0598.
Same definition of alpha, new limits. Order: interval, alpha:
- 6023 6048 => 6044.0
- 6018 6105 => 6099.0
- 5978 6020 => 6004.0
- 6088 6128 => 6124.0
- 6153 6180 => 6159.0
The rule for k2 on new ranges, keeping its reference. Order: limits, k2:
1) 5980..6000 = 5996.5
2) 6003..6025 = 6004.0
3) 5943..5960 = 5954.0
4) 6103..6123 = 6119.0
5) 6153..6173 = 6159.0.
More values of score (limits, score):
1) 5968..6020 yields 0.431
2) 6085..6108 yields 0.326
